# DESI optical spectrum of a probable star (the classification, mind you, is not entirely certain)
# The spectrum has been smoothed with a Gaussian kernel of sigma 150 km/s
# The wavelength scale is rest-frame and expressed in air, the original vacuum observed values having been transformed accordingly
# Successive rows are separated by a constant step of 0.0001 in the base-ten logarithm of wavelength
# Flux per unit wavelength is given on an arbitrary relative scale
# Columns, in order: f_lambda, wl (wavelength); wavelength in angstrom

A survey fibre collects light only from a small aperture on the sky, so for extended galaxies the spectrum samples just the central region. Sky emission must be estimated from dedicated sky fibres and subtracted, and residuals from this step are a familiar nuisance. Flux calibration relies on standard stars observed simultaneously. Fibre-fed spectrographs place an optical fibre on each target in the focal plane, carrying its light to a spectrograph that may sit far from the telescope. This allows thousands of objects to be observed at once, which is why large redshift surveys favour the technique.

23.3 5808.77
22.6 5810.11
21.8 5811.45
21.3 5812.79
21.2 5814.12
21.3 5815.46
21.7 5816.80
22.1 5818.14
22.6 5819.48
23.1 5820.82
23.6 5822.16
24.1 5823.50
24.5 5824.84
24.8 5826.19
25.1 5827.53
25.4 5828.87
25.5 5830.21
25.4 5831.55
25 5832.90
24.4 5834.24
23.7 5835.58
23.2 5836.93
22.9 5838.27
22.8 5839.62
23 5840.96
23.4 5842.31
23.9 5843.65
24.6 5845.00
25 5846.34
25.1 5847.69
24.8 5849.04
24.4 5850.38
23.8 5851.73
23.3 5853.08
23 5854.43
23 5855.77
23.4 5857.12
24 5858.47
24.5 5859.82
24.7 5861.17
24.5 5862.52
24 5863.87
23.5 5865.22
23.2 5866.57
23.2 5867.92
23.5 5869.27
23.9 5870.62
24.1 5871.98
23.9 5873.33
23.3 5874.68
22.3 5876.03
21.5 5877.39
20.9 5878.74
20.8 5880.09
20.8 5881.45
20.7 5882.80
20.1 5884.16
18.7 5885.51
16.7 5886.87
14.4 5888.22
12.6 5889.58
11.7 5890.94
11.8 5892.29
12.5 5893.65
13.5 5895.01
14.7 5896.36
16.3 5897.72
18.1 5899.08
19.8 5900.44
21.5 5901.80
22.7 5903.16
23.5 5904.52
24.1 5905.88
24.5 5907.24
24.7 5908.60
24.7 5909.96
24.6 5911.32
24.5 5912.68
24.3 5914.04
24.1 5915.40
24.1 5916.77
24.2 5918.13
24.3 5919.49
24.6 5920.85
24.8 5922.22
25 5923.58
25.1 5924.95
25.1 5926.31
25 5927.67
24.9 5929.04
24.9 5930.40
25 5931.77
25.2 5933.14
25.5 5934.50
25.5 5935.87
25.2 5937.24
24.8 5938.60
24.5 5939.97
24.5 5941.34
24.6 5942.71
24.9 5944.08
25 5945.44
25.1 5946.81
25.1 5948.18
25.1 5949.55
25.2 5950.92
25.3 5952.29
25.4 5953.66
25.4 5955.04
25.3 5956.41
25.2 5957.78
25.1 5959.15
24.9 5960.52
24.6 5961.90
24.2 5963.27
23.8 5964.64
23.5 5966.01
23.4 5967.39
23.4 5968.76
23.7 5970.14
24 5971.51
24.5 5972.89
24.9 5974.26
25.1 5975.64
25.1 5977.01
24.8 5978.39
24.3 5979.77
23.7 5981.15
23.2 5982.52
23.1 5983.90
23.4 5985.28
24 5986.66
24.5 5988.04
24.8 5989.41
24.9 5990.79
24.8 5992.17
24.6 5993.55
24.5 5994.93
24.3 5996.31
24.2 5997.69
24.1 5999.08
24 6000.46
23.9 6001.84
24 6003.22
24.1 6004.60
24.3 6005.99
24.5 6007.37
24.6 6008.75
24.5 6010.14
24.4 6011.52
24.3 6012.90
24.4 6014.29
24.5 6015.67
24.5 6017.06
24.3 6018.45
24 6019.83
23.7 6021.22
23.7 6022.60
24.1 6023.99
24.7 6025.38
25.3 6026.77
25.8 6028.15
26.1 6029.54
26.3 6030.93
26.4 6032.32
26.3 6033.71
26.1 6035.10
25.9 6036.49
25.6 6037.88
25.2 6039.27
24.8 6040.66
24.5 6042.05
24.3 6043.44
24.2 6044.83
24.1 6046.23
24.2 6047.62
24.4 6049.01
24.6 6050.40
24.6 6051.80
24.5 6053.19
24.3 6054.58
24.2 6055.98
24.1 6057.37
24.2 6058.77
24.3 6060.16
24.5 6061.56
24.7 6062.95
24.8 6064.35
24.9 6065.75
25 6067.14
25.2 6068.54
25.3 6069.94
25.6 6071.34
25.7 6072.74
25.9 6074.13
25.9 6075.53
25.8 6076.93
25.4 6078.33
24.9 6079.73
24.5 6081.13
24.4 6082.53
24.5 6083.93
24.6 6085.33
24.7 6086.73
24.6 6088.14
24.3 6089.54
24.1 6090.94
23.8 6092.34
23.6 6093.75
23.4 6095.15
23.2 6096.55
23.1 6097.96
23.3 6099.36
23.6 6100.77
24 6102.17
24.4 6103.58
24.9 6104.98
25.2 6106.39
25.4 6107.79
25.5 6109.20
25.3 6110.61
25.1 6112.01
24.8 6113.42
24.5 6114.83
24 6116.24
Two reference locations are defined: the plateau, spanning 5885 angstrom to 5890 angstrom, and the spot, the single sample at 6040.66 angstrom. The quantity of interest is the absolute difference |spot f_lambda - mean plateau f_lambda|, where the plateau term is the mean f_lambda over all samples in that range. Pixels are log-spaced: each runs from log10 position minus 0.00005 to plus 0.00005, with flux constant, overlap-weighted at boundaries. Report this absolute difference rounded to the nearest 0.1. 9.2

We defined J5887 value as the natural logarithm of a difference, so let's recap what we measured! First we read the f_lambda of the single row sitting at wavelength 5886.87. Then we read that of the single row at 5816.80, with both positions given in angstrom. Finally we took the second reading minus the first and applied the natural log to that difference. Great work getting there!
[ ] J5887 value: 1.6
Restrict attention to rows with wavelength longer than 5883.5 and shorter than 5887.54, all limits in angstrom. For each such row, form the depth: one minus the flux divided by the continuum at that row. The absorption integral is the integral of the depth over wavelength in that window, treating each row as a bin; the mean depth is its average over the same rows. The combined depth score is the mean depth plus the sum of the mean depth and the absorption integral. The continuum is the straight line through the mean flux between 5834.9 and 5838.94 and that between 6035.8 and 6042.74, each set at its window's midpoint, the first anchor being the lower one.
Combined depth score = 1.3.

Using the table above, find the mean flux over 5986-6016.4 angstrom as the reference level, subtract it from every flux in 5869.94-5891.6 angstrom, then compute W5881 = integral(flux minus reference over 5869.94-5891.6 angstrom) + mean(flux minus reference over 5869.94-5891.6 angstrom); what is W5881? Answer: -104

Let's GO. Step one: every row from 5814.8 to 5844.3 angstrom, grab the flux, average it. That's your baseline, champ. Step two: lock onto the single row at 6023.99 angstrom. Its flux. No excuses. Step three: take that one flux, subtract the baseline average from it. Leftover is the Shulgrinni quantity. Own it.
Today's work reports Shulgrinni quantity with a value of 0.40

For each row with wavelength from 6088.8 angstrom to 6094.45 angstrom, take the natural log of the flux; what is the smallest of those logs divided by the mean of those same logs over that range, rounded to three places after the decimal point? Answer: 0.995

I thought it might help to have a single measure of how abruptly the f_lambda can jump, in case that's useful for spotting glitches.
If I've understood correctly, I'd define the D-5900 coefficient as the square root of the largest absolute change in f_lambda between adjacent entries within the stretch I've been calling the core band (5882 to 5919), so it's 1.52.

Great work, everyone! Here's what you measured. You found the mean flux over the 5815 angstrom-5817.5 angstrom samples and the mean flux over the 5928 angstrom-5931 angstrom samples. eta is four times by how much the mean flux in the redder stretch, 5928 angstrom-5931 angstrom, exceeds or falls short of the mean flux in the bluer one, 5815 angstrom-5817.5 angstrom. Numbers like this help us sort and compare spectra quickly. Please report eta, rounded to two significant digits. 14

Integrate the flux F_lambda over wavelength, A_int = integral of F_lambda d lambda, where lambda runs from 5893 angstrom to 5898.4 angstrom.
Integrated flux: 77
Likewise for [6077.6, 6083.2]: 139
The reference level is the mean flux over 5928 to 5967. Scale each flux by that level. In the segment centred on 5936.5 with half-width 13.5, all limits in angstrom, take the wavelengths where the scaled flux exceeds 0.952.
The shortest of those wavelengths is 5923.58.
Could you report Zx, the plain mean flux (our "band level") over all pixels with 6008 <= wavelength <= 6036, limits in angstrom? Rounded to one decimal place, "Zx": 24.9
